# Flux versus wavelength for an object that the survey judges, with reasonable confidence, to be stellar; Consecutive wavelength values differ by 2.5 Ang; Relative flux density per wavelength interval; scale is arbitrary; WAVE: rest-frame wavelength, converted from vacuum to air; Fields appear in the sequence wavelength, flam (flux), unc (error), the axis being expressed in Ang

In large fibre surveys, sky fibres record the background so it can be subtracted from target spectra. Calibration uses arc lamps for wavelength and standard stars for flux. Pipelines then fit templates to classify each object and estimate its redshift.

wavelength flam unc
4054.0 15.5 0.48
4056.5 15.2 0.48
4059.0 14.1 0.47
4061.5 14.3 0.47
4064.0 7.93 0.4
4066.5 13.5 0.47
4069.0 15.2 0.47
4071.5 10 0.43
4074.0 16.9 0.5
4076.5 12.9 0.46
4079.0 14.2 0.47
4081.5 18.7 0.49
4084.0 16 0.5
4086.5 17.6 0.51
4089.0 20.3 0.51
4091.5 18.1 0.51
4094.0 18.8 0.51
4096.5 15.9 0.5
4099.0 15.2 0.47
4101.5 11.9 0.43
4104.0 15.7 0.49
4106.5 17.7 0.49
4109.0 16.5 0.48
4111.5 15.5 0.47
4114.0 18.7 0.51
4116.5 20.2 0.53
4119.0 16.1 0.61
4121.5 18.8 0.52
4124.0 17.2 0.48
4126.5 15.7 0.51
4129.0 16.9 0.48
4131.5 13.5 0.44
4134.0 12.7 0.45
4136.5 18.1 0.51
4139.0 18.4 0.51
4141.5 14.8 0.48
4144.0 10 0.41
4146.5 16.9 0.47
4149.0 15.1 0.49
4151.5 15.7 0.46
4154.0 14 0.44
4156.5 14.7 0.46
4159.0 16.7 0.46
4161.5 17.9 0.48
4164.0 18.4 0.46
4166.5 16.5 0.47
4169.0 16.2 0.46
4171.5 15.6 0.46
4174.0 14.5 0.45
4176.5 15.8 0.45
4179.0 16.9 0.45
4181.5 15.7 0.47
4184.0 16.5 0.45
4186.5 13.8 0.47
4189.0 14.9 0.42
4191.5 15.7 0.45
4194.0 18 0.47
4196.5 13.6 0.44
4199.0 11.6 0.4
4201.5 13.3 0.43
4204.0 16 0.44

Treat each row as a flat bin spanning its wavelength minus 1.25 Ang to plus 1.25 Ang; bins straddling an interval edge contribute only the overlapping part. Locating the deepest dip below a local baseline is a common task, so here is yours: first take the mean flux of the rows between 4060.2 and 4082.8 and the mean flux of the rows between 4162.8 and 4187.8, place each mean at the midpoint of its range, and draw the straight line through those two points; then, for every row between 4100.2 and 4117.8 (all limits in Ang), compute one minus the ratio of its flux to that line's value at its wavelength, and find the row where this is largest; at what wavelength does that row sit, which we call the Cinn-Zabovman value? 4101.5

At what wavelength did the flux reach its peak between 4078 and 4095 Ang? 4089.0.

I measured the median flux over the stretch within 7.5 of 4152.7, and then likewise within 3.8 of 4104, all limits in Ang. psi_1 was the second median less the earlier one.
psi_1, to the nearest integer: 0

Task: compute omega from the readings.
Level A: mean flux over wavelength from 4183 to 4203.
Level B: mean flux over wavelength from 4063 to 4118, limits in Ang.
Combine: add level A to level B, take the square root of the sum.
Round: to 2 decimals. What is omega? 5.52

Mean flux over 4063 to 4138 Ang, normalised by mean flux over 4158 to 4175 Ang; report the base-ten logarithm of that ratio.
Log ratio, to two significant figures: -0.018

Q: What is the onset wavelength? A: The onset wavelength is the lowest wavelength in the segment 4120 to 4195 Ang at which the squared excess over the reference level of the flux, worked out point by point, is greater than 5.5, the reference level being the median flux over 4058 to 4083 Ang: 4121.5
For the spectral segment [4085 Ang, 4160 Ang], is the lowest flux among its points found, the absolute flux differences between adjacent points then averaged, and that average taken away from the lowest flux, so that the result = 7.6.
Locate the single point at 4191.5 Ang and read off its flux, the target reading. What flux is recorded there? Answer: 15.7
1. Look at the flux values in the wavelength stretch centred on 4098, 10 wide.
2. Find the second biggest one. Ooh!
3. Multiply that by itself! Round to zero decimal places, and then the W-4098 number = 253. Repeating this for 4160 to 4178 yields 320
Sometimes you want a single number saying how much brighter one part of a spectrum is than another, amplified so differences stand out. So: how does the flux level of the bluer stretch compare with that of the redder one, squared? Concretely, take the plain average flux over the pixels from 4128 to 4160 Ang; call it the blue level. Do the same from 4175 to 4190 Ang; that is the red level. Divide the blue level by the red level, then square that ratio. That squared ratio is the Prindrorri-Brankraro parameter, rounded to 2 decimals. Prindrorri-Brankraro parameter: 0.95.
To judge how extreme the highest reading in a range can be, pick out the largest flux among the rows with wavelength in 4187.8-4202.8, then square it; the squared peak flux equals 324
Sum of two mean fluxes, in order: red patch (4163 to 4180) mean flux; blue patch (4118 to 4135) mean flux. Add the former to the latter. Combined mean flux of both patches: 32.1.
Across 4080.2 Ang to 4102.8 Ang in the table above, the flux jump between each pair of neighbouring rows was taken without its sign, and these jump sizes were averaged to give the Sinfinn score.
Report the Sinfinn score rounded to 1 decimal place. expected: 2.1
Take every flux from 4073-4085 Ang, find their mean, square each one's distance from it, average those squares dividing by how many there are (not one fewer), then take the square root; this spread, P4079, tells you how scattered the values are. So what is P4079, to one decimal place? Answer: 2.0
